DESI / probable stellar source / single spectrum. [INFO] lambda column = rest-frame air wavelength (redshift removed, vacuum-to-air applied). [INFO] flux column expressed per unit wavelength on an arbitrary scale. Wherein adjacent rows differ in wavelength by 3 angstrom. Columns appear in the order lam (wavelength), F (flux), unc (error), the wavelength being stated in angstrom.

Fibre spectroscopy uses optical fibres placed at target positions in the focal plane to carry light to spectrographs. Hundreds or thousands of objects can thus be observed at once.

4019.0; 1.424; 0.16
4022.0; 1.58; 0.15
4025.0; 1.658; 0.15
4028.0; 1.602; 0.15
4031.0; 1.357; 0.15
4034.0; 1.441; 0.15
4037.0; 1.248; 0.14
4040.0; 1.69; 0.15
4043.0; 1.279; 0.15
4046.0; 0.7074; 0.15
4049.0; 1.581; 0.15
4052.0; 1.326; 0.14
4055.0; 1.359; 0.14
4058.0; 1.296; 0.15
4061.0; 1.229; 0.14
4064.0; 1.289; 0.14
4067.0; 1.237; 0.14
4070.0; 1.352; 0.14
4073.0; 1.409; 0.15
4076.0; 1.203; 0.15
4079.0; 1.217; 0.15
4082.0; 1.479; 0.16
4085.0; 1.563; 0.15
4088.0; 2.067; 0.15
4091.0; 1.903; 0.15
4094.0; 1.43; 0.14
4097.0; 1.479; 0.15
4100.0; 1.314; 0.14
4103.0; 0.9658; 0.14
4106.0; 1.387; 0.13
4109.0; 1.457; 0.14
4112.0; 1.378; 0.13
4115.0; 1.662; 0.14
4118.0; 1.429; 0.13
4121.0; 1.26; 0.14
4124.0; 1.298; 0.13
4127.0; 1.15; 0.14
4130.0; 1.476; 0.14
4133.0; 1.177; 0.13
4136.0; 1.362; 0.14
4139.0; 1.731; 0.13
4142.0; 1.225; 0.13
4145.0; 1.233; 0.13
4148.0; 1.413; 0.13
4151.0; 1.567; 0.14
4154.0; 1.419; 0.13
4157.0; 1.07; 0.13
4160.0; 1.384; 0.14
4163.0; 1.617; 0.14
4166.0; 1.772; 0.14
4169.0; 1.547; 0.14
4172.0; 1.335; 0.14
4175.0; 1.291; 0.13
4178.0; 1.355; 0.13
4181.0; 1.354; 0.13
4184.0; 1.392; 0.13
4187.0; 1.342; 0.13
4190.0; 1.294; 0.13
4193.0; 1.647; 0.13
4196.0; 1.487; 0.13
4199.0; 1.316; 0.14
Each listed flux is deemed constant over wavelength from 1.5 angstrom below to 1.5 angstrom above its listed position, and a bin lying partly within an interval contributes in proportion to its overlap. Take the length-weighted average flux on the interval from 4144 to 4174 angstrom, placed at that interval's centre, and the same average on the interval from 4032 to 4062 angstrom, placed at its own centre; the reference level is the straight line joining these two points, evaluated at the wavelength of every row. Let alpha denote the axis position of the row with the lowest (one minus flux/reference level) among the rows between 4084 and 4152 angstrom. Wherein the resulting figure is 4088.0 angstrom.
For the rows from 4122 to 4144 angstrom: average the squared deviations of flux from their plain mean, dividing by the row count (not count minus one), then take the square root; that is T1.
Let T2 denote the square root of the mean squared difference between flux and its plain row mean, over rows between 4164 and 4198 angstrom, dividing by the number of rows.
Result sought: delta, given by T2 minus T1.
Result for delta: -0.04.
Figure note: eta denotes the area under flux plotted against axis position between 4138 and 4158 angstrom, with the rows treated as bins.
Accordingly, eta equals 28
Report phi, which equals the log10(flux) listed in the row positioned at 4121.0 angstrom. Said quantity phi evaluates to 0.10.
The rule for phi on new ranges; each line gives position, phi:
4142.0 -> 0.09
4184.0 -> 0.14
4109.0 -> 0.16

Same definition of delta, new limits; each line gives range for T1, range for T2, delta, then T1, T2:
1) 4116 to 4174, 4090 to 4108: 0.09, 0.187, 0.28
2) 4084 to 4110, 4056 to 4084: -0.21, 0.303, 0.09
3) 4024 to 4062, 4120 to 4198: -0.07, 0.245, 0.17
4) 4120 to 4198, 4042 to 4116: 0.09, 0.171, 0.26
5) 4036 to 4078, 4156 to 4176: 0.00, 0.211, 0.22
